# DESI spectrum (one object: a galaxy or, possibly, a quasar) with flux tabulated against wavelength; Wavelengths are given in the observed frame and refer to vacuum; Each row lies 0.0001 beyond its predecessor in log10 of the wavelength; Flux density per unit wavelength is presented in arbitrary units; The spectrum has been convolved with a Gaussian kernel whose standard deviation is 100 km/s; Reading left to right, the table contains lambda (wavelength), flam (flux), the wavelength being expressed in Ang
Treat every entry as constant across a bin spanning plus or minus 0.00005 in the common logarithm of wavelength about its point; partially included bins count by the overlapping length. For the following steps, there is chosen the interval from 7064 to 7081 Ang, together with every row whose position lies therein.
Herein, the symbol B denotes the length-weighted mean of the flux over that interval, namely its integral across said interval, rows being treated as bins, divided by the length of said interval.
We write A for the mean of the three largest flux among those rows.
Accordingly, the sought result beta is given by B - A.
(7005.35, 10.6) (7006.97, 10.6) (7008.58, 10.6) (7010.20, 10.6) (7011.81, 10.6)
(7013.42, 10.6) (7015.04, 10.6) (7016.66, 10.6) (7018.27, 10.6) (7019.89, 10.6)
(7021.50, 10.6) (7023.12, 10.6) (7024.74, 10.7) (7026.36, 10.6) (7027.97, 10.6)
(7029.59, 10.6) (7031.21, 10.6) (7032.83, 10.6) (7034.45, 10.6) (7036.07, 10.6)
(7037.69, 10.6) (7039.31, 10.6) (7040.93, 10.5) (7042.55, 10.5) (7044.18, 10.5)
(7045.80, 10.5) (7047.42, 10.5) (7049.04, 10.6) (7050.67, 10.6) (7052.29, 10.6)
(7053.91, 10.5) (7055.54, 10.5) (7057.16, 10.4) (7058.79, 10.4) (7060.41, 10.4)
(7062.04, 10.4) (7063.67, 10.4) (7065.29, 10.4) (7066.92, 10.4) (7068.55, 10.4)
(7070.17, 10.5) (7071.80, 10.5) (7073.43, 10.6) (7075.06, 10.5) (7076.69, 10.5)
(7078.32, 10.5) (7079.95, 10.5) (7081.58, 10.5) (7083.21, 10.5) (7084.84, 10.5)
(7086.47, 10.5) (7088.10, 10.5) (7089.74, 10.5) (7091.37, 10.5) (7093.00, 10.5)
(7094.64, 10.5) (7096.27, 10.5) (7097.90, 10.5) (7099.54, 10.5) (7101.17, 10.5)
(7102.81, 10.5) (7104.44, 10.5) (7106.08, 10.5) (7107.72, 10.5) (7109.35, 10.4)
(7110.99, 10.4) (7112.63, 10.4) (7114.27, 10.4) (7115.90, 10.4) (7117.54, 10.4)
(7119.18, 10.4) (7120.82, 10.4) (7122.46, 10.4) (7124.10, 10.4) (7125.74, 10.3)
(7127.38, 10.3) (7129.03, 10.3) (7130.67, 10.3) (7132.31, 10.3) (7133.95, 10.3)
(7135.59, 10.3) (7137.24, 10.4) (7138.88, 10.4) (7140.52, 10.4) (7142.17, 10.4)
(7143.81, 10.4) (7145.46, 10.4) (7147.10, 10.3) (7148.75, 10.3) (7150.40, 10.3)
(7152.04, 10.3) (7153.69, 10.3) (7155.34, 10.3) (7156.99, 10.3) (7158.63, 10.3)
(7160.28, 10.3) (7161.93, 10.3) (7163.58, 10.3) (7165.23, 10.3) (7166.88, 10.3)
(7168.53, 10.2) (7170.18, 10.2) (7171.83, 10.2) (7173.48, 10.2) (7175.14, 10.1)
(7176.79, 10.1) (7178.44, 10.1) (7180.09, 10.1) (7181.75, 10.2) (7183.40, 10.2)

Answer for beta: -0.053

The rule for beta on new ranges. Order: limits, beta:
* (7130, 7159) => -0.064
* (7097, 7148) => -0.103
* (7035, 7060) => -0.073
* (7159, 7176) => -0.062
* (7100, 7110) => -0.009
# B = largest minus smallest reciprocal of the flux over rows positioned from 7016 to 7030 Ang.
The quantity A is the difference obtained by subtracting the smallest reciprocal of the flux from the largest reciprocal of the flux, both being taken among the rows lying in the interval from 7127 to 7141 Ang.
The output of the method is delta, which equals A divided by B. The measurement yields 1.06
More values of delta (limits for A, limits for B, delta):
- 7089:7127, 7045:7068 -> 1.02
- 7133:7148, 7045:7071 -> 0.51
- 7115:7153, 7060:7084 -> 0.51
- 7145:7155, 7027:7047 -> 1.04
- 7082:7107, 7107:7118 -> 0.00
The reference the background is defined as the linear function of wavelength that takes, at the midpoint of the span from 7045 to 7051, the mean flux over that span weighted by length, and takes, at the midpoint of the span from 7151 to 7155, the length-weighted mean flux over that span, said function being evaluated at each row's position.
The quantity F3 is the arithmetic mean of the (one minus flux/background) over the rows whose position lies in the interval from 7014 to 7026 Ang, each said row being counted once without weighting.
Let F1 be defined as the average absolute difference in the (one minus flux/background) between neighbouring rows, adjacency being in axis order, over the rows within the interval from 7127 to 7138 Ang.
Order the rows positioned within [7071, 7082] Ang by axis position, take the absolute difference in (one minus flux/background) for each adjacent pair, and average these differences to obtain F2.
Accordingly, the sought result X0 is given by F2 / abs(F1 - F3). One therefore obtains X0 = 1.4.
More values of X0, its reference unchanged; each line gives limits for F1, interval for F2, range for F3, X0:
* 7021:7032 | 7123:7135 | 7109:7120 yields 0.4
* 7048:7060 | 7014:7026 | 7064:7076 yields 1.6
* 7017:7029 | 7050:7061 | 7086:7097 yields 0.4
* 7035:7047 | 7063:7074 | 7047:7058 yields 2.7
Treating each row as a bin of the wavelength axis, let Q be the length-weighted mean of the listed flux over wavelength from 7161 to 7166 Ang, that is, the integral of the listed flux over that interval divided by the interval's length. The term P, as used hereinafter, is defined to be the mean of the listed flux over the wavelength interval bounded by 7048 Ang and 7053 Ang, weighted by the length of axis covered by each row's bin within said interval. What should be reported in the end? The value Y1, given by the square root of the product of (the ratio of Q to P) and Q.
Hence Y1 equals 3.16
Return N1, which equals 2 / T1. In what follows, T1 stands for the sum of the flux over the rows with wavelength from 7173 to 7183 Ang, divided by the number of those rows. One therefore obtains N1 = 0.197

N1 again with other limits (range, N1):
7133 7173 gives 0.194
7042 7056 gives 0.190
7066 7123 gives 0.191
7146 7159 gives 0.194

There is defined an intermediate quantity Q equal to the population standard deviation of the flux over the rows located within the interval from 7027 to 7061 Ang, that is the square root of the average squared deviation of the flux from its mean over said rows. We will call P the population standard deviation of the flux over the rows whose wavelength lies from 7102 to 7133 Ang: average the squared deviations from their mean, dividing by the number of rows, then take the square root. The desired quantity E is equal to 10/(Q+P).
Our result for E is 71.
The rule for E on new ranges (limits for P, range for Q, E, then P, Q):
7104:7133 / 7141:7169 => 89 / 0.066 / 0.047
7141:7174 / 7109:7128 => 104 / 0.059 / 0.037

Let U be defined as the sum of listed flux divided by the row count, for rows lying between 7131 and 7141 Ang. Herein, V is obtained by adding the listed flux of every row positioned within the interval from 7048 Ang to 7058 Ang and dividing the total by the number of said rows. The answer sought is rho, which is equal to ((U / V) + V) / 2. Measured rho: 5.76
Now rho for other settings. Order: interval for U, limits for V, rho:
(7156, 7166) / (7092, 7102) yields 5.74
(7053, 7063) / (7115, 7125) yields 5.70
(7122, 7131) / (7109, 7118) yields 5.70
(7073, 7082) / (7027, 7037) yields 5.80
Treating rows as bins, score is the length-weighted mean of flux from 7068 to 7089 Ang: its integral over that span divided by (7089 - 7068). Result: 10.5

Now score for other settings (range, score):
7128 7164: 10.3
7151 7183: 10.2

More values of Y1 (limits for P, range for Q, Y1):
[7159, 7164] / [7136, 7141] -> 3.24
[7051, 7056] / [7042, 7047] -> 3.23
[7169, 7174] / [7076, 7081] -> 3.29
